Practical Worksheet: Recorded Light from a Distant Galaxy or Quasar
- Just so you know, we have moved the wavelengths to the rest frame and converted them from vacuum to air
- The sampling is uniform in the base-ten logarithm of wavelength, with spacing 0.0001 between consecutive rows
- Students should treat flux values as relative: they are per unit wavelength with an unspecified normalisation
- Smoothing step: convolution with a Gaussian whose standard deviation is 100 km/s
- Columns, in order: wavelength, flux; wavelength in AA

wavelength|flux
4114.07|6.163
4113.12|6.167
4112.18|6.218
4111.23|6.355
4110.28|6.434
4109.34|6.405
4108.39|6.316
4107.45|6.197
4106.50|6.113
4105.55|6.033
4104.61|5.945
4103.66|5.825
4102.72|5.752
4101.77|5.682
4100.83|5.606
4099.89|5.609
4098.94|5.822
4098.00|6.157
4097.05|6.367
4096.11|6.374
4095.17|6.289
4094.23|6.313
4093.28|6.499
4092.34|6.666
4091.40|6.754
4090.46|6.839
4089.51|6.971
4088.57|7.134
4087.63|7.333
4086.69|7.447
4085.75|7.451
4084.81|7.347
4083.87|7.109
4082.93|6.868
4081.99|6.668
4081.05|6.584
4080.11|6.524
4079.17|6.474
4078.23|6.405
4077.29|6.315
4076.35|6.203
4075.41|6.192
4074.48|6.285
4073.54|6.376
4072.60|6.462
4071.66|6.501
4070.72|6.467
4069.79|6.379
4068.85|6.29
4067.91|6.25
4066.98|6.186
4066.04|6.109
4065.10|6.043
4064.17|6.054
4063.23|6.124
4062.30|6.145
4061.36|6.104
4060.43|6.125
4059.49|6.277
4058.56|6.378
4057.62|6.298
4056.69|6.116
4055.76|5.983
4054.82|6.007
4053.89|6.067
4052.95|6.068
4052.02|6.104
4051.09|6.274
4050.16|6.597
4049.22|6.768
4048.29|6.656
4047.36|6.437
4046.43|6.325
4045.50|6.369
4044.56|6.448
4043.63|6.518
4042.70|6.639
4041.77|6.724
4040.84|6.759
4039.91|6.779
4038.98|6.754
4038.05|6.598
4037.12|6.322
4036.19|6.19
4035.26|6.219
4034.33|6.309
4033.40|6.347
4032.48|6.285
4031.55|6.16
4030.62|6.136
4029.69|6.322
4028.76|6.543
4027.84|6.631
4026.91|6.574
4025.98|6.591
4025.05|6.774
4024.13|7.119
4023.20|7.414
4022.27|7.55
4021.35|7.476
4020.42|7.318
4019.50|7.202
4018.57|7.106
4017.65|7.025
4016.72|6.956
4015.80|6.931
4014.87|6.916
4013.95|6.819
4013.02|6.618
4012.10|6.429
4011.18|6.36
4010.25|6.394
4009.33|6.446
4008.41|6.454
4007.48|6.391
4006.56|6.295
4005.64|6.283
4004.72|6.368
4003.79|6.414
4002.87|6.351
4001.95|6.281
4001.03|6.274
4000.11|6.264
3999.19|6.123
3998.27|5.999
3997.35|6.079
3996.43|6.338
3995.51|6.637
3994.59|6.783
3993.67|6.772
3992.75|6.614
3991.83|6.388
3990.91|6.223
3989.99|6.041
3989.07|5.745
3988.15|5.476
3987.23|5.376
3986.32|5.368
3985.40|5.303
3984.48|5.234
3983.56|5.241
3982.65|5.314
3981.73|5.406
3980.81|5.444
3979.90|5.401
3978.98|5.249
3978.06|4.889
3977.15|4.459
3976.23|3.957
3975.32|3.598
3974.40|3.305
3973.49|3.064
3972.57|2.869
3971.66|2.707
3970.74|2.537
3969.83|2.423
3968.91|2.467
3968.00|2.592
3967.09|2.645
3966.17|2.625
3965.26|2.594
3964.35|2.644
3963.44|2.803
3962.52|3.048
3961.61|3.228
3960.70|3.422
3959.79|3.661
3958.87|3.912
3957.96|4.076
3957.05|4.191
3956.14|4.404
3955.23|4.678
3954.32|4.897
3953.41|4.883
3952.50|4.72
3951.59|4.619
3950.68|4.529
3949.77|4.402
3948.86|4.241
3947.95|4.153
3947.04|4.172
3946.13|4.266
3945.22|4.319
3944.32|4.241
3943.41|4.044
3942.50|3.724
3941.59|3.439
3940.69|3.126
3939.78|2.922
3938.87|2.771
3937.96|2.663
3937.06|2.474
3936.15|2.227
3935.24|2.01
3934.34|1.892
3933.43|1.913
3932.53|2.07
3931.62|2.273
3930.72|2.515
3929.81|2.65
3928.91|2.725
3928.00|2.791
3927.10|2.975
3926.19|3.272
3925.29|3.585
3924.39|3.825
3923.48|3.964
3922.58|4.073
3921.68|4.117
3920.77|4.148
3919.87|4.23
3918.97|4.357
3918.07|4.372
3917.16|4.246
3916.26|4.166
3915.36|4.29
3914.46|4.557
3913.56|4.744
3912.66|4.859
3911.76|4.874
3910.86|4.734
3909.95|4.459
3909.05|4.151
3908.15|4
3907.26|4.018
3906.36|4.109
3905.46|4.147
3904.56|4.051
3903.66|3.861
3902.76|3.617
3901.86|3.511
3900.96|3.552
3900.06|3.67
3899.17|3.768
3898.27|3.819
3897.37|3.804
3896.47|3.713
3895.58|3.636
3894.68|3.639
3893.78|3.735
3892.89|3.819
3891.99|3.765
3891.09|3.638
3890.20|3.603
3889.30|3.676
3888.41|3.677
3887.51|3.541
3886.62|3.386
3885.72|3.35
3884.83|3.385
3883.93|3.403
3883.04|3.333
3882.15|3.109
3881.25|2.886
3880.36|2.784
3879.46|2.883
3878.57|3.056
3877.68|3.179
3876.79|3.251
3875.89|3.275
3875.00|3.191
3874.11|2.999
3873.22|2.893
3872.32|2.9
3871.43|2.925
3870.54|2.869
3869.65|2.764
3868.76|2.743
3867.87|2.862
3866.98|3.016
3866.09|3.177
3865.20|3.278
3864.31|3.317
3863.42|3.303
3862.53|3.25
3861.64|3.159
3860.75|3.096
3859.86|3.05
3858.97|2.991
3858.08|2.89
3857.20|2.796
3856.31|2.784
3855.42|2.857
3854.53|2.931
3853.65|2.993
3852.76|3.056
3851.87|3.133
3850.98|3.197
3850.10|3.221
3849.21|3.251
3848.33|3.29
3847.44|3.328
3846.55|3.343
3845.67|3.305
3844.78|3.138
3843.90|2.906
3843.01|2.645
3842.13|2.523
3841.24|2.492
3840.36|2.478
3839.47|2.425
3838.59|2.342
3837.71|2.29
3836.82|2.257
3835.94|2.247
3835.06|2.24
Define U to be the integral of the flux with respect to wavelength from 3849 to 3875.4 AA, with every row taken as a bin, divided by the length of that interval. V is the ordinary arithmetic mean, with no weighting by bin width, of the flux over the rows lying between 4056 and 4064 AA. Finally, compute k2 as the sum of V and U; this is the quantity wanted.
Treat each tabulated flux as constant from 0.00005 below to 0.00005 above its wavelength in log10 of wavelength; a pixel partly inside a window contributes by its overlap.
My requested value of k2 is 9.2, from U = 3.0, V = 6.20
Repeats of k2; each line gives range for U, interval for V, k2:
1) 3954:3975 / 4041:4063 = 9.6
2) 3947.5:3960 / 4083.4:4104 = 10.9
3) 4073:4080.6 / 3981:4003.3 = 12.3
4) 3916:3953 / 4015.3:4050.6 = 10.2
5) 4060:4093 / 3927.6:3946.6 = 9.5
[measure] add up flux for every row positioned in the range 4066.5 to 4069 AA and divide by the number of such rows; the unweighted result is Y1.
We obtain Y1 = 6.24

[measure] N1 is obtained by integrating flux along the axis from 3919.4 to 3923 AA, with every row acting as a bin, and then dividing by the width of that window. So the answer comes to 4.1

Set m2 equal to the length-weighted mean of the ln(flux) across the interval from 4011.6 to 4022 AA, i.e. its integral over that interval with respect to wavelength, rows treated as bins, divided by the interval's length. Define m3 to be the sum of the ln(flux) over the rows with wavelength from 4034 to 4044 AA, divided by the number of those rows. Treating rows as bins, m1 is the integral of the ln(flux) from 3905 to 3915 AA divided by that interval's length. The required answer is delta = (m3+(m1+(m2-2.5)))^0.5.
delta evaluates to 1.67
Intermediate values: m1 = 1.48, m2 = 1.95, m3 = 1.88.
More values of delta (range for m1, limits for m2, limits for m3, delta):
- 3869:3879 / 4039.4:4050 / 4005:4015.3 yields 1.54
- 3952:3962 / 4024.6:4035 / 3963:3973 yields 1.32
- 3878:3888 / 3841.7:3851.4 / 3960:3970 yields 0.90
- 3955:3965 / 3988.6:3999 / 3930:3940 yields 1.20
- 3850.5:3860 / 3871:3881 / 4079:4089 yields 1.28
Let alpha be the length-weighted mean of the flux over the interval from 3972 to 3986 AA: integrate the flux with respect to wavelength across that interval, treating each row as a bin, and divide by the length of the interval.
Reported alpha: 4.6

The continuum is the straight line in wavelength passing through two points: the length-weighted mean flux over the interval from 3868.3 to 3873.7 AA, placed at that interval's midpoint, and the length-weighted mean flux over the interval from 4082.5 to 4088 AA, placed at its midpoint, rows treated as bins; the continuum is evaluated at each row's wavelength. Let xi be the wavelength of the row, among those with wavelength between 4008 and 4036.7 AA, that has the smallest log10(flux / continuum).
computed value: 4036.19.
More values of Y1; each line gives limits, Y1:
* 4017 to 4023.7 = 7.30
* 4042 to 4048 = 6.46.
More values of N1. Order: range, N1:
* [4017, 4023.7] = 7.3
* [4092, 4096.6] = 6.4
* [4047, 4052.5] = 6.5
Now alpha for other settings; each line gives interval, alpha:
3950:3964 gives 4.1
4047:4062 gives 6.3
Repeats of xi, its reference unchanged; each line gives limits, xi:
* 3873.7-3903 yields 3880.36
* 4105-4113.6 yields 4105.55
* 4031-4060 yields 4055.76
